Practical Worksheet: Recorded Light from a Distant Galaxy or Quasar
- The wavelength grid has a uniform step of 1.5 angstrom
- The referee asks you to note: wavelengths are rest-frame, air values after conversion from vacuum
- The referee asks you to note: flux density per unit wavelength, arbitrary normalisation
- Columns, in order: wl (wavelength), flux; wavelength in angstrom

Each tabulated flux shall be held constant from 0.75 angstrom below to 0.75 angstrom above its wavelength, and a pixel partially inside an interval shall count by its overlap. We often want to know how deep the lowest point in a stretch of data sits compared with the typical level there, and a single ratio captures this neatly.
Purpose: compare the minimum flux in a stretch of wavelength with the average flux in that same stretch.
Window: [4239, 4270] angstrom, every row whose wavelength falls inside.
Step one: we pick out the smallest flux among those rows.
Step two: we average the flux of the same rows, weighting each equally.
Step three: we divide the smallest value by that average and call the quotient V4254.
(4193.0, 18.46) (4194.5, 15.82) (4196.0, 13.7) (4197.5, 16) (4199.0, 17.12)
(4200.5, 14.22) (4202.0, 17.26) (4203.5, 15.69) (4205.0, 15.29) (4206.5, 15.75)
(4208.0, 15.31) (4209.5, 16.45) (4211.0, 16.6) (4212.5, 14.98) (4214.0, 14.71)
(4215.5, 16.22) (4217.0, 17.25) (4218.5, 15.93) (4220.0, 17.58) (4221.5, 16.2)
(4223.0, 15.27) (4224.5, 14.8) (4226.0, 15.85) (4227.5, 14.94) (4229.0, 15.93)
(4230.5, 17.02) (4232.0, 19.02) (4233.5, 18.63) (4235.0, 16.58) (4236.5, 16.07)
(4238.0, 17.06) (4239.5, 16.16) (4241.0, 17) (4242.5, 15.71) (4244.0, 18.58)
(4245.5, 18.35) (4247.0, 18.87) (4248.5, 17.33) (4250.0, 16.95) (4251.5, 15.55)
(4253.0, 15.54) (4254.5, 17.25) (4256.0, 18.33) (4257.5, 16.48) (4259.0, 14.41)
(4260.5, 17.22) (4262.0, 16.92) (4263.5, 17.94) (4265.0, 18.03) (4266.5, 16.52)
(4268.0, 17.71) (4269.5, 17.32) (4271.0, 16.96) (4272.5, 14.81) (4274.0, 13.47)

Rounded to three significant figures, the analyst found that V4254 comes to 0.845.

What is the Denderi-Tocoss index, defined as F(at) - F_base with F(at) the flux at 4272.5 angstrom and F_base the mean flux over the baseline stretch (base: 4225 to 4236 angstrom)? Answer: -2.0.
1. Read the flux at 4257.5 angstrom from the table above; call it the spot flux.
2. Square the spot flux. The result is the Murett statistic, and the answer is 272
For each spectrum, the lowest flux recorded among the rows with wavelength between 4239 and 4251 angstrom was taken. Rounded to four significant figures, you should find 15.71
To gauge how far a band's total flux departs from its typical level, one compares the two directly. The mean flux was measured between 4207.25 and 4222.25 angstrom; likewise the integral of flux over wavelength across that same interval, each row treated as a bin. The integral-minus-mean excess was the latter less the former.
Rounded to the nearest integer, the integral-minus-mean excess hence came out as 226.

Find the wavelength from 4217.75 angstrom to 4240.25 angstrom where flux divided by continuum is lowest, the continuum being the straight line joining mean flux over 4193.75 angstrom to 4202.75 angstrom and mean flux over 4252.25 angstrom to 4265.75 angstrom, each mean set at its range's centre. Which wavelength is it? 4224.5 angstrom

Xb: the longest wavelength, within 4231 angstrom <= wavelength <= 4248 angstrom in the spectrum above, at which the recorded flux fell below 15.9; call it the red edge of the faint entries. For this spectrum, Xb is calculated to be 4242.5 angstrom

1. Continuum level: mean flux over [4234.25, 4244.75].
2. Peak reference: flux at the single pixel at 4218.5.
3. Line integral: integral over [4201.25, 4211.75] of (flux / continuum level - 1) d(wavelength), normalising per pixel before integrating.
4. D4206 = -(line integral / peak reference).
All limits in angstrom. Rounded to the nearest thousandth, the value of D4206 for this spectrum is 0.027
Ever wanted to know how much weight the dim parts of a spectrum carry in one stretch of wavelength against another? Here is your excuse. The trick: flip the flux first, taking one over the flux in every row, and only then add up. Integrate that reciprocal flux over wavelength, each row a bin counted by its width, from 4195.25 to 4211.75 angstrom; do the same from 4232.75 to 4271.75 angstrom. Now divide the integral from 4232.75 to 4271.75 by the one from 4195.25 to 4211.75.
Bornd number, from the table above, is 2.2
